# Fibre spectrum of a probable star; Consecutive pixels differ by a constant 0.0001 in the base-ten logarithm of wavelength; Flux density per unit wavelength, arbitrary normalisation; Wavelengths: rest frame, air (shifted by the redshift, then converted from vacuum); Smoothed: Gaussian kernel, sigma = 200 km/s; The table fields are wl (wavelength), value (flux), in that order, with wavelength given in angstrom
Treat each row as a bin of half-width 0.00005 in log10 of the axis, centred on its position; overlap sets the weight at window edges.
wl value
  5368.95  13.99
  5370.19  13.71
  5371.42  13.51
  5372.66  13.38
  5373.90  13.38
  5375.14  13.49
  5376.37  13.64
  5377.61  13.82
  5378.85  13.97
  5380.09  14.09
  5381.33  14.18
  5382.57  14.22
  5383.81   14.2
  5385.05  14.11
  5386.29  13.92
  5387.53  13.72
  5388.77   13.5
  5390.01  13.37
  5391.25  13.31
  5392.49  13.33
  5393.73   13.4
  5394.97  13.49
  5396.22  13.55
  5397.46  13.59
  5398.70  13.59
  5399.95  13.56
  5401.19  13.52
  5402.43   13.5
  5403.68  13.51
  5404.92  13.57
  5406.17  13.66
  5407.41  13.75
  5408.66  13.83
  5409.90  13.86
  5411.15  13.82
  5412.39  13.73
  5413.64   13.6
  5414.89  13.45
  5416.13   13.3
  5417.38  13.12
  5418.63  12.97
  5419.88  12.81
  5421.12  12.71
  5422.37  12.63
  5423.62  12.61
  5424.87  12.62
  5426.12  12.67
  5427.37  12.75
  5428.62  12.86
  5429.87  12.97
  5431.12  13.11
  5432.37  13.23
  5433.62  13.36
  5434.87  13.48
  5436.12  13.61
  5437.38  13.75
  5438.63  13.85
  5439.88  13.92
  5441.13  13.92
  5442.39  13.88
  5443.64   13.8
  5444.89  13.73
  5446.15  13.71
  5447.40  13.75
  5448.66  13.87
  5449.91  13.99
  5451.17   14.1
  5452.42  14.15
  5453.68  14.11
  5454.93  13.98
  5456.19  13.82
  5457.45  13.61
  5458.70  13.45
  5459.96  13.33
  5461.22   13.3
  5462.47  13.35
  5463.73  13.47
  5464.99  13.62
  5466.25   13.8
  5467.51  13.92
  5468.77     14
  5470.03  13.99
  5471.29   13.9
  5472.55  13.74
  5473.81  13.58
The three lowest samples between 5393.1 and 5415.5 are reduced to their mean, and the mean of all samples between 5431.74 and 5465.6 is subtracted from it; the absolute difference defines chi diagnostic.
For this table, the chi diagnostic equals 0.26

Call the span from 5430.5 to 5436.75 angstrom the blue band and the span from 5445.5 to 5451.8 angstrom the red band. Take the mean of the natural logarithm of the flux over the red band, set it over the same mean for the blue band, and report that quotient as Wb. 1.01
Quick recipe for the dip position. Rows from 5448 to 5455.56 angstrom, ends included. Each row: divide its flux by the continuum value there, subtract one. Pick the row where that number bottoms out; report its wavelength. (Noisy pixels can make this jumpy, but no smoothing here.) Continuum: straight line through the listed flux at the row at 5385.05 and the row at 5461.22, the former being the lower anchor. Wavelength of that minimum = 5448.66 angstrom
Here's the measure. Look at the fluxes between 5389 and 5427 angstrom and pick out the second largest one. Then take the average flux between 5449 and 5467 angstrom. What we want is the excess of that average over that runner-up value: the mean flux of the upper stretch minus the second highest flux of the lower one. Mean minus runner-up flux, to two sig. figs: -0.11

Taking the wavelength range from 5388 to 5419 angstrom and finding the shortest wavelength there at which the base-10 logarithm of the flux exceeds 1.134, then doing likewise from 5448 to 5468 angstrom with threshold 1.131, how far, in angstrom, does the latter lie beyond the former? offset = 42.5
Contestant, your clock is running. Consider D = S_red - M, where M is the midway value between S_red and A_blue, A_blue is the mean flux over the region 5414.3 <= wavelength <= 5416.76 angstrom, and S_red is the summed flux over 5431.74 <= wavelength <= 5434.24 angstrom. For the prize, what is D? 6.6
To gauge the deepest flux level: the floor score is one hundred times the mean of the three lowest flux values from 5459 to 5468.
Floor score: 1333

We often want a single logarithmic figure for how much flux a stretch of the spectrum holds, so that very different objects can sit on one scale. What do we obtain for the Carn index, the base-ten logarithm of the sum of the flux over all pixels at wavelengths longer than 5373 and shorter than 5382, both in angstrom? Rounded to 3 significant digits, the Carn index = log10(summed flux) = 1.98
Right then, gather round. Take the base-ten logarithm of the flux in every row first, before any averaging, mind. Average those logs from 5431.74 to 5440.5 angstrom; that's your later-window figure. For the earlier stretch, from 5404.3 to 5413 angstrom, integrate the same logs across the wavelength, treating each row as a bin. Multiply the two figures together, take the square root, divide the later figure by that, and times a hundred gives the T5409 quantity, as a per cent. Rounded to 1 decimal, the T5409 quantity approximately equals 33.8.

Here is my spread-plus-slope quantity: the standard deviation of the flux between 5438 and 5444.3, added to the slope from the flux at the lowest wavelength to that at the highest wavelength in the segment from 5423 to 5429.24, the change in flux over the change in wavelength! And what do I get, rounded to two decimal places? 0.10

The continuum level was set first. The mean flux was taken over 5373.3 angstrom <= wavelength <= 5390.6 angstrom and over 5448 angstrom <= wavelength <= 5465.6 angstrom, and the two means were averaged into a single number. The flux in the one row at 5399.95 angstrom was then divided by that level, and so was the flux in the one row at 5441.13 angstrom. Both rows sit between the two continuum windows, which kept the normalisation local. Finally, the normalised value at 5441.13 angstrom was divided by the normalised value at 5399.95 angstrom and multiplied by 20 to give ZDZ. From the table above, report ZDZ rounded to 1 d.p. 20.5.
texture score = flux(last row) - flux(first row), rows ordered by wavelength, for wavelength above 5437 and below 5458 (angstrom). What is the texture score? -0.14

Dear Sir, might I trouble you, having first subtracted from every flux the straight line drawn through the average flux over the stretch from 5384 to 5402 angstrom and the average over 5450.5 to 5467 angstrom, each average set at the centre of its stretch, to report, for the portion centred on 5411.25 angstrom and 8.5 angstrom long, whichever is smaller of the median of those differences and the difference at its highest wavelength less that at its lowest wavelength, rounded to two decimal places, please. -0.31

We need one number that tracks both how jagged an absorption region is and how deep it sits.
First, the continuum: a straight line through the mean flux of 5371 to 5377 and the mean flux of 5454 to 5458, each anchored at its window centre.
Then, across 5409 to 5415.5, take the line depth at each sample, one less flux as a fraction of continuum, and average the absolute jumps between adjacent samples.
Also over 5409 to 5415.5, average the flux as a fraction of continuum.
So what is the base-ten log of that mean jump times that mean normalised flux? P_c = -2.10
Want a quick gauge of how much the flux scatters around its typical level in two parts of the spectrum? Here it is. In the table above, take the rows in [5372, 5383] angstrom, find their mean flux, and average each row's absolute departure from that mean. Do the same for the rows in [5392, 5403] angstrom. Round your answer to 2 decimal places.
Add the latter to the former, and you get 0.35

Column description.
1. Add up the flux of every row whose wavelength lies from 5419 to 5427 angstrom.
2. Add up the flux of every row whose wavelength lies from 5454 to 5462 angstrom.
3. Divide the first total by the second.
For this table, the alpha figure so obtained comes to 0.93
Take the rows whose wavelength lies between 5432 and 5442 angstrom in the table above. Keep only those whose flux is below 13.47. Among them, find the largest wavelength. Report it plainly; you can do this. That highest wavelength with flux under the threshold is 5433.62 angstrom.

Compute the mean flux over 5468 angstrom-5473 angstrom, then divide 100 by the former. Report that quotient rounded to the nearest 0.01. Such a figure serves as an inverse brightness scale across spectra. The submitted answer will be 7.19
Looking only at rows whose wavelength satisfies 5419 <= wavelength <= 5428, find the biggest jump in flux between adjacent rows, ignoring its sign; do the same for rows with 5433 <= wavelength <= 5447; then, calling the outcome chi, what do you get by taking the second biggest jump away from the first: -0.04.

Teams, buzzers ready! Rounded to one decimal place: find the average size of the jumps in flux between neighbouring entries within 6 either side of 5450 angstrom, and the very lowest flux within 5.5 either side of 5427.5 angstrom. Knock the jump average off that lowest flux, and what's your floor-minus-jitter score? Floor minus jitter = 12.5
